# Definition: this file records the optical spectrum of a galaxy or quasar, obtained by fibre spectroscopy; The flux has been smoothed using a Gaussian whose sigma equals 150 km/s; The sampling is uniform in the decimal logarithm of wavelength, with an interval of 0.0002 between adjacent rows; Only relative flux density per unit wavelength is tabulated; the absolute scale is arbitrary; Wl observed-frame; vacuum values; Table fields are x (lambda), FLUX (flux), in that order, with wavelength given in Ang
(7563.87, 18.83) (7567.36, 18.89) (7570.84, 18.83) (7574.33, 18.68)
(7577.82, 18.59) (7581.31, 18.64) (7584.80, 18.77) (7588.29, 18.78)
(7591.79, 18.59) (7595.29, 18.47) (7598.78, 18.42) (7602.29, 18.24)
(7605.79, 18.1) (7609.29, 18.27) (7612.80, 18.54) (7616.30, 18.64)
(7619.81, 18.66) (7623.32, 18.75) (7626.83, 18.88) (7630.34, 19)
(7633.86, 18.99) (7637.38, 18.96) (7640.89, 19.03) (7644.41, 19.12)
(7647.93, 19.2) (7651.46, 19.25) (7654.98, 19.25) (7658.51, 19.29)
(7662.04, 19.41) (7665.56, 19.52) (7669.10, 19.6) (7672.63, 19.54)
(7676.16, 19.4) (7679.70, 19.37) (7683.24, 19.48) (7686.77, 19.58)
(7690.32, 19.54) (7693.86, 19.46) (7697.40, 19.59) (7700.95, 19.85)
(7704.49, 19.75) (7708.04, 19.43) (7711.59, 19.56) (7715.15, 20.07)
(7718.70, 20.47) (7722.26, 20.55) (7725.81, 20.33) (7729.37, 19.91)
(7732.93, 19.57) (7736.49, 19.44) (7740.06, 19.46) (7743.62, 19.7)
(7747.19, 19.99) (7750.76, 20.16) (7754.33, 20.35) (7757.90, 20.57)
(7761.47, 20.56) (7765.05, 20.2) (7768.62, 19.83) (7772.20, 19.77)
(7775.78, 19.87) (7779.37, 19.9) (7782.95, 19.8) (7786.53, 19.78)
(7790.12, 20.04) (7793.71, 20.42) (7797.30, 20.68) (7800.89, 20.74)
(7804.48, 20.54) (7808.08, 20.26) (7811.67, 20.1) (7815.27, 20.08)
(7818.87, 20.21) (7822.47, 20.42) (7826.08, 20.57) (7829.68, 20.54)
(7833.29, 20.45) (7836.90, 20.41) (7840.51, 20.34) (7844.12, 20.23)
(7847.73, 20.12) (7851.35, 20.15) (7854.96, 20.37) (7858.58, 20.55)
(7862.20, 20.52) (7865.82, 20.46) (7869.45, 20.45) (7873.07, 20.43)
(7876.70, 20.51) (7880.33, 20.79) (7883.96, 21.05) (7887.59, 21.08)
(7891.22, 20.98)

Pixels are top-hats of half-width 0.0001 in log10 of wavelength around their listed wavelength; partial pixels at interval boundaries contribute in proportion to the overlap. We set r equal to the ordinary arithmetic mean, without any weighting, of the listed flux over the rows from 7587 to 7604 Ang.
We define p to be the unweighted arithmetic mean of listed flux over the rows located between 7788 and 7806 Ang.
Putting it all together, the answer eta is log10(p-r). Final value 0.30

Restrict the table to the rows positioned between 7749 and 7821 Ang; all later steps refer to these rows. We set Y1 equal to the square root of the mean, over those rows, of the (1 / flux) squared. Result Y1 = 0.0495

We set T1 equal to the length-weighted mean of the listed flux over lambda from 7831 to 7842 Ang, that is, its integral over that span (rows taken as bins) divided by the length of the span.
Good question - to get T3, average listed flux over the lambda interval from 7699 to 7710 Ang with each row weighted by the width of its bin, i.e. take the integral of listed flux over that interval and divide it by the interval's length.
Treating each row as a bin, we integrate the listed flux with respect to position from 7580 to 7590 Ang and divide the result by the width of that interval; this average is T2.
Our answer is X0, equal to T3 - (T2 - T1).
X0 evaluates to 21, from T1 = 20.4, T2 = 18.7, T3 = 19.7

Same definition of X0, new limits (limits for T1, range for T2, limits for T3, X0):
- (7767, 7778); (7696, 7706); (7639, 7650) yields 19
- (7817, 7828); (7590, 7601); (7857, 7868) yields 22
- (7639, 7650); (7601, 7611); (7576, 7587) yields 20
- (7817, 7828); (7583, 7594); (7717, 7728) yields 22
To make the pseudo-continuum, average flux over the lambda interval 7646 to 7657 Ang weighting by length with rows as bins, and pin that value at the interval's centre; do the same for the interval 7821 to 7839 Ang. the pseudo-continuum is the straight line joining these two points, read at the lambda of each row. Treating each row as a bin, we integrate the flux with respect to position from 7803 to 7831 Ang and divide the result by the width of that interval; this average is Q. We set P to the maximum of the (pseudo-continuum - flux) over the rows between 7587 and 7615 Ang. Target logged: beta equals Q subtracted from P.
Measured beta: -19.5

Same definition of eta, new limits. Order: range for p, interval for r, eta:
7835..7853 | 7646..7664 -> -0.01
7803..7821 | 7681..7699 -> -0.15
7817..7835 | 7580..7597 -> 0.25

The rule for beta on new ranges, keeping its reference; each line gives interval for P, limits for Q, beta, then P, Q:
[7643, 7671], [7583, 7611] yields -18.4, 0.05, 18.5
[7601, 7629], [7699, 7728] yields -19.2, 0.80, 20.0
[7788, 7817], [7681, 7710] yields -19.3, 0.29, 19.6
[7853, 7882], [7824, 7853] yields -20.0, 0.34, 20.3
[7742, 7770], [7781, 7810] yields -20.1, 0.21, 20.3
